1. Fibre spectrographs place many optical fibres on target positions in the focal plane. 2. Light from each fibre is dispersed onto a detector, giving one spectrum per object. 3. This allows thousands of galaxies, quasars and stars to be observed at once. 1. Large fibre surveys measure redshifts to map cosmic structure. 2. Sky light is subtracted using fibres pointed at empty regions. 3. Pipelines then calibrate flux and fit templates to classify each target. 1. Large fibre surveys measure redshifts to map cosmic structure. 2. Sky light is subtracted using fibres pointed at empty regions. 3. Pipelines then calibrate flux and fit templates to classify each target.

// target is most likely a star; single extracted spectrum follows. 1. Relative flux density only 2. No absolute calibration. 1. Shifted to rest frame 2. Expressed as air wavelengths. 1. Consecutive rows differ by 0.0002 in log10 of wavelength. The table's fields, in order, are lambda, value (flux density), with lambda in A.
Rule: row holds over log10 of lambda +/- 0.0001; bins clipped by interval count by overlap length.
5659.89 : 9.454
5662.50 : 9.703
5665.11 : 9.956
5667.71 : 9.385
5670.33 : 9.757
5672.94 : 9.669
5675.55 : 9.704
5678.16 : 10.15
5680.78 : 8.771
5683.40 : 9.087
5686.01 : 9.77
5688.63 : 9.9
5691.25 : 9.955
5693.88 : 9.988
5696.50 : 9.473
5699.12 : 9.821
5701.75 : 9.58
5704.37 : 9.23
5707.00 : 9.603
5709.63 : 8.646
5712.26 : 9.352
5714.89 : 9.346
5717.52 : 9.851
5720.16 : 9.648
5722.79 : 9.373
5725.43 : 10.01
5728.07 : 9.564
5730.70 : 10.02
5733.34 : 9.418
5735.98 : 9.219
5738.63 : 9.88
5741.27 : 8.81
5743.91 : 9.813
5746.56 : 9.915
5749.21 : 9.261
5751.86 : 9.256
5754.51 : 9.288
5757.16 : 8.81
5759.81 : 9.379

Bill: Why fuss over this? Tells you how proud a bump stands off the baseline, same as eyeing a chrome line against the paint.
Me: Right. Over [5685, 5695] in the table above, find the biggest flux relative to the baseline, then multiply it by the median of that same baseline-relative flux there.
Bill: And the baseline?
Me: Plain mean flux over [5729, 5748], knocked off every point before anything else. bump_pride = 0.14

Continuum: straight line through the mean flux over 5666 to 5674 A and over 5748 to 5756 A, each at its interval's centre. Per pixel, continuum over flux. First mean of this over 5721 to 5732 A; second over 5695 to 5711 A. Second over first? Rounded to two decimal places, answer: 1.05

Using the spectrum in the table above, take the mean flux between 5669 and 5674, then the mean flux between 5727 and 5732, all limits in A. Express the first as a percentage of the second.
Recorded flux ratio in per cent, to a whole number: 99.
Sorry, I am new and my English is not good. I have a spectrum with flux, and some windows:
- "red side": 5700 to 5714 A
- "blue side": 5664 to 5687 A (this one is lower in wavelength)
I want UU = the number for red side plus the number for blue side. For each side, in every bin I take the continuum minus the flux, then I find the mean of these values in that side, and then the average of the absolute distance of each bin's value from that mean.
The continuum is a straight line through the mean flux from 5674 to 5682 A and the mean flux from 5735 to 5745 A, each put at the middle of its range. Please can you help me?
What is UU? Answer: 0.608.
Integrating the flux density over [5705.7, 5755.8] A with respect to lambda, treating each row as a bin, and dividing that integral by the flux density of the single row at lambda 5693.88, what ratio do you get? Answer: 47.6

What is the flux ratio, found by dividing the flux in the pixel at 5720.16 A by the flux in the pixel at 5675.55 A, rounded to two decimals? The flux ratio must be 0.99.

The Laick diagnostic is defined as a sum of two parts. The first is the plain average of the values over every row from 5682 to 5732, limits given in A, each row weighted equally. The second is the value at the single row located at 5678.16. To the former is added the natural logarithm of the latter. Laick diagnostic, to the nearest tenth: 11.9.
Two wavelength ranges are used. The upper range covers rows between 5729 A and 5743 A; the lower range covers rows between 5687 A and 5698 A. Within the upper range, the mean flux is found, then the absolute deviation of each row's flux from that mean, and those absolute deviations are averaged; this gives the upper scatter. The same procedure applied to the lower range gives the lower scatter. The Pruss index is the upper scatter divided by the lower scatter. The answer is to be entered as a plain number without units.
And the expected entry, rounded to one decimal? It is 2.2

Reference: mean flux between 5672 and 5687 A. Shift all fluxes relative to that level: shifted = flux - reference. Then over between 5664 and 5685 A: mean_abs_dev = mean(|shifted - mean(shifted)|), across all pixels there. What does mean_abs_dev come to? 0.36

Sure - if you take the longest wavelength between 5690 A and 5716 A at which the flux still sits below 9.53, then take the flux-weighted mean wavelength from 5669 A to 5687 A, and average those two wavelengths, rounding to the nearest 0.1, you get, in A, 5696.5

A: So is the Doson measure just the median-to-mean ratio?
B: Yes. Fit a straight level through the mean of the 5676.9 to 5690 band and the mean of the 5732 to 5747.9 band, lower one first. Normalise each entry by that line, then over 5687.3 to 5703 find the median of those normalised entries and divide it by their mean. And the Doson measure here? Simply 1.01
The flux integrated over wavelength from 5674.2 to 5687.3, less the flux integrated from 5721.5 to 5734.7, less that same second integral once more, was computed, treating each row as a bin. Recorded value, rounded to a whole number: -131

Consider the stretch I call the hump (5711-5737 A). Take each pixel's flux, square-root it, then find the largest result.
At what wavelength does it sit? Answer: 5730.70 A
